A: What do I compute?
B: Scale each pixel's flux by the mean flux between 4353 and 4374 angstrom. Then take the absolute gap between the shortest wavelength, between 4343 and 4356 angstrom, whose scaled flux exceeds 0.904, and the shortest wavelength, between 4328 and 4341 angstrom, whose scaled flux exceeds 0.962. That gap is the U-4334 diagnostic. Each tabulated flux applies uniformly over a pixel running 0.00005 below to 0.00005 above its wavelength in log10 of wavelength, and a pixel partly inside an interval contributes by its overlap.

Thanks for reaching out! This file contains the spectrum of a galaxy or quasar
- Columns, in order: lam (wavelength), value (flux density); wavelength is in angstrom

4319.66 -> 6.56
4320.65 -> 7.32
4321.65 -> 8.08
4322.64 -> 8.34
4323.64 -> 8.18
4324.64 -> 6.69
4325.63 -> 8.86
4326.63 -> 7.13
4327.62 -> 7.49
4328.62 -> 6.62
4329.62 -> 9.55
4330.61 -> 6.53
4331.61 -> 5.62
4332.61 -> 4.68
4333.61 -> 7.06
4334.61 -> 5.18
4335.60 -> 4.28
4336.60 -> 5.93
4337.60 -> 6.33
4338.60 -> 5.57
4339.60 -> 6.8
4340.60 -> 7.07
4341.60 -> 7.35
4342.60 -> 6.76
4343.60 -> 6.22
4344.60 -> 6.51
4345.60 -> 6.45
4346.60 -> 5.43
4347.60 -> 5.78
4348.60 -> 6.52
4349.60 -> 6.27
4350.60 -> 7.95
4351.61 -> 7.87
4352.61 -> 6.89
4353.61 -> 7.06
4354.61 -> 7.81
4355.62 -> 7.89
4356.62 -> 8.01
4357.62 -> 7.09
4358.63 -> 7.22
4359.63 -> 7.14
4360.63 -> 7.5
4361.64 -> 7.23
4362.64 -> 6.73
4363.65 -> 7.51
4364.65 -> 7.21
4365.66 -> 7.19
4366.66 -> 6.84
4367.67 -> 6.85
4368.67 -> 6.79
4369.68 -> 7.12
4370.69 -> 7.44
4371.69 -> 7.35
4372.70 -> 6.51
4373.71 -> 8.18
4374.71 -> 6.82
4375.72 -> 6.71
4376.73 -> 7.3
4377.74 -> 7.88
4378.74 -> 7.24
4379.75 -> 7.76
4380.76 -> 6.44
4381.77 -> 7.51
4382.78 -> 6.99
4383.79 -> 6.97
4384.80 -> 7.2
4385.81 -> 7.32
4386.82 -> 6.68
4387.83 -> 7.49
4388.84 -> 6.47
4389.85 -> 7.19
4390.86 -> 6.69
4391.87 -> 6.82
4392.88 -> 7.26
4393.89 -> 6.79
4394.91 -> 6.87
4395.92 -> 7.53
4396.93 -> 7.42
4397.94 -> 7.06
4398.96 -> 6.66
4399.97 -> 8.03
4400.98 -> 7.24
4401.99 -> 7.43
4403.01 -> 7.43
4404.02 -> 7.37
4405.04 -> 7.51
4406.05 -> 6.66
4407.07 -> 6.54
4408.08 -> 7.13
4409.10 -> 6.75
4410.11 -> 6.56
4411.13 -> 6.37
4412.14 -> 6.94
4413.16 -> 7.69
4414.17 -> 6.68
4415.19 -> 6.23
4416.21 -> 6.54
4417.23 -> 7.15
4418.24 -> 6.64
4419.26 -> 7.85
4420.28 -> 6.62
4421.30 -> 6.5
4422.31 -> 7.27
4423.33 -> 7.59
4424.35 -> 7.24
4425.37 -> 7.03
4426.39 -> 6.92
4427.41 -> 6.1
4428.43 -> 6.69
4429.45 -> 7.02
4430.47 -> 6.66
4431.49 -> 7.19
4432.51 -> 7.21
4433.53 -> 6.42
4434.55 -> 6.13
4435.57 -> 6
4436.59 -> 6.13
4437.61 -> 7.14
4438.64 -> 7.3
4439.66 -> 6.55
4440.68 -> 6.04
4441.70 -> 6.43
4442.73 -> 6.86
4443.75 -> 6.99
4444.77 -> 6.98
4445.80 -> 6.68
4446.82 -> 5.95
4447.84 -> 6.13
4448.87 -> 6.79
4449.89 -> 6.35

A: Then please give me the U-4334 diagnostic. 21.0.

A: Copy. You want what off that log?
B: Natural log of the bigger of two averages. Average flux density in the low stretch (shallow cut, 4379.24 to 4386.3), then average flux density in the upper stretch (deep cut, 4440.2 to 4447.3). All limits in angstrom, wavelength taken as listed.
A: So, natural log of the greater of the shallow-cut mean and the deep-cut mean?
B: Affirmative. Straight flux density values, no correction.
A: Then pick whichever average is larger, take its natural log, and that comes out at 1.97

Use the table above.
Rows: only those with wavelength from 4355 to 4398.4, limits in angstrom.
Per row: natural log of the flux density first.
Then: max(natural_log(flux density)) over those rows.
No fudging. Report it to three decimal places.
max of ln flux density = 2.102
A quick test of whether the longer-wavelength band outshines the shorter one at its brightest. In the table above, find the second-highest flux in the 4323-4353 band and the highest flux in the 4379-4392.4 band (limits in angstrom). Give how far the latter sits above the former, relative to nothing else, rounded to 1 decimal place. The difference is -1.1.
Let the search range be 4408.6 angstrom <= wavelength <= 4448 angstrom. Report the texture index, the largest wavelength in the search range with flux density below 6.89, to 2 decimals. 4447.84 angstrom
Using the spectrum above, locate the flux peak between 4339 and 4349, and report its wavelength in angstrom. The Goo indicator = 4341.60 angstrom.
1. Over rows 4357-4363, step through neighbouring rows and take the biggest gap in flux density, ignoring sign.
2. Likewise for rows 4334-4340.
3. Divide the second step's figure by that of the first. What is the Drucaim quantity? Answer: 3.3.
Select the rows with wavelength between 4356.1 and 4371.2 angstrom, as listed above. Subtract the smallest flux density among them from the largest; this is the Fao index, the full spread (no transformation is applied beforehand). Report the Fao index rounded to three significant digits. 1.28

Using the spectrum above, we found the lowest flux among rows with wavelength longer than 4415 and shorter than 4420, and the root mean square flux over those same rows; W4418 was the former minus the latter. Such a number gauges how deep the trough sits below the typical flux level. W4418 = -0.68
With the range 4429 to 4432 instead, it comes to -0.30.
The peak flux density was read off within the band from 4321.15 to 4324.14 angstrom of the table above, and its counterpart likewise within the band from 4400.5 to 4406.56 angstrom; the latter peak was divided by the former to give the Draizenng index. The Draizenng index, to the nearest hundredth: 0.90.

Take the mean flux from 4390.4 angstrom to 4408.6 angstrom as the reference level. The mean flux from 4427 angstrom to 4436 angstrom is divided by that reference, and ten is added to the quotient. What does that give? 10.9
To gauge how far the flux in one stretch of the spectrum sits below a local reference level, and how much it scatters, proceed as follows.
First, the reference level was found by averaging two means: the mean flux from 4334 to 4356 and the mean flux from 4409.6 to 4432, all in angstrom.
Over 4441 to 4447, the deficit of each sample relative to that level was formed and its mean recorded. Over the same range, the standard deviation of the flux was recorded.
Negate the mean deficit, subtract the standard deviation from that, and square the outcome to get 0.2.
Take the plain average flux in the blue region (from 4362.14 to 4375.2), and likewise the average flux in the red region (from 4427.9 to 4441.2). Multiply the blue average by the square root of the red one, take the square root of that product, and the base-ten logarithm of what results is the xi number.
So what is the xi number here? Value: 0.632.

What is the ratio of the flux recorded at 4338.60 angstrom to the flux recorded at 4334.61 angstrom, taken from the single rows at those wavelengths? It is 1.08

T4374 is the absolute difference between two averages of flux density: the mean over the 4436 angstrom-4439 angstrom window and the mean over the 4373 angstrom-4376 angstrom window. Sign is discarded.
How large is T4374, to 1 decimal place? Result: 0.4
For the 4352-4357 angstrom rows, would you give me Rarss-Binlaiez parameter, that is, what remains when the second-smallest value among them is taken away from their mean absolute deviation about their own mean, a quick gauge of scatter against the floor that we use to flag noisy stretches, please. -6.6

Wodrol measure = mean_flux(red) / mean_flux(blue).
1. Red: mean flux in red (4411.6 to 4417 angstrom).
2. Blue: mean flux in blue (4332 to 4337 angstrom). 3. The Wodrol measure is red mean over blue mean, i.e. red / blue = 1.26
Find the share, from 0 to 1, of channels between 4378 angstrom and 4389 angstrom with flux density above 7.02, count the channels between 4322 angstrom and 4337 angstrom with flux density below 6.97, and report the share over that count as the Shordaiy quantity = 0.068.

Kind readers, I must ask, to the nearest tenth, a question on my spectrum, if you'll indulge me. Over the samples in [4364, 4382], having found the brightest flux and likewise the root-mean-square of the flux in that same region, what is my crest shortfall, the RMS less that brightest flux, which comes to -1.0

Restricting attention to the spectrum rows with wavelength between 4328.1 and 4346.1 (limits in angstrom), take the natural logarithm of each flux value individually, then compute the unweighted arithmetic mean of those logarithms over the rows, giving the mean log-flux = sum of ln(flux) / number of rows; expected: 1.835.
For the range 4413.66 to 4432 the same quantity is 1.927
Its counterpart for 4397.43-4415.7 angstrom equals 1.946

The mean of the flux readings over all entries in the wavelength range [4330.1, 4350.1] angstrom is 6.12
